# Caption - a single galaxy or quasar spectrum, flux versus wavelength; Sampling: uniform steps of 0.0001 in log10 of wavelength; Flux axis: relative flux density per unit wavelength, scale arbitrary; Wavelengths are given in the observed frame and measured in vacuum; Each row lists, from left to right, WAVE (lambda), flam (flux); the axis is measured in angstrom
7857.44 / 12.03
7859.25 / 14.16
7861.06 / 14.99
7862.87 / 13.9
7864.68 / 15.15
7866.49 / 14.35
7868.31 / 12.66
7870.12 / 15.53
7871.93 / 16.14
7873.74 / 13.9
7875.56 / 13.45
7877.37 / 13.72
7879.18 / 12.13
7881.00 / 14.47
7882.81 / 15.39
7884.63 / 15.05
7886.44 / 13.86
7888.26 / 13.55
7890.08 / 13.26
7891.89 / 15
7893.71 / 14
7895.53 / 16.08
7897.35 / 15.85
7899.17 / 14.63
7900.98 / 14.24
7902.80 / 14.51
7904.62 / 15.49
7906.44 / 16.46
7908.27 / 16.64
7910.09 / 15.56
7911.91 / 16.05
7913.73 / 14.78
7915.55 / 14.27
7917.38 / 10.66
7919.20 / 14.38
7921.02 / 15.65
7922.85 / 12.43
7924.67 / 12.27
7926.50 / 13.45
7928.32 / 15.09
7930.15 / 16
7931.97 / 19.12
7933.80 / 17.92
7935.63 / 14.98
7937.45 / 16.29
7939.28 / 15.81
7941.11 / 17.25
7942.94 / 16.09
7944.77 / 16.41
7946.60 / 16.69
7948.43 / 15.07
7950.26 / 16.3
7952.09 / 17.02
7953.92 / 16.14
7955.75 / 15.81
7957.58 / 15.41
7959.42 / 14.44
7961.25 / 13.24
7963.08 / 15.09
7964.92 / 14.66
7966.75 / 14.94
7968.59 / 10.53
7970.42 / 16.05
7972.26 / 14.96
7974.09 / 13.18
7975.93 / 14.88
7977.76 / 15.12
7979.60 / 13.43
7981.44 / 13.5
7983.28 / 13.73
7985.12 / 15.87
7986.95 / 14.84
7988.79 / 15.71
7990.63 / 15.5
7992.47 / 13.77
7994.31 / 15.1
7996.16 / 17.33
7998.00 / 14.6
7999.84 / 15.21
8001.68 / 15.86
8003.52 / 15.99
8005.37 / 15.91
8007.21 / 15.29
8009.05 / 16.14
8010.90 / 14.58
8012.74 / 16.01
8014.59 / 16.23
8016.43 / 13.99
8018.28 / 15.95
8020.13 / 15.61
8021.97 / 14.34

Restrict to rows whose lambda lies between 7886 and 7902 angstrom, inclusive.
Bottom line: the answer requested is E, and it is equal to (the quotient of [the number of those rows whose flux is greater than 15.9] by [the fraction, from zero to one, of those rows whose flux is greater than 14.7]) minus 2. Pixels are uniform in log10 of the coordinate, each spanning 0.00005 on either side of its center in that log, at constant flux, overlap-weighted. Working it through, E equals 1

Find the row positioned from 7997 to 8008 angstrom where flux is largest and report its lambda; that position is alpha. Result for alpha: 8003.52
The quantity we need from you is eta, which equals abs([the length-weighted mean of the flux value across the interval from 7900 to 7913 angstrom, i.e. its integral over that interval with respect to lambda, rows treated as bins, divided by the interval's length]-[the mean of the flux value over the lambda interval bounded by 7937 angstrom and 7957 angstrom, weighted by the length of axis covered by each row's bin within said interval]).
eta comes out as 0.69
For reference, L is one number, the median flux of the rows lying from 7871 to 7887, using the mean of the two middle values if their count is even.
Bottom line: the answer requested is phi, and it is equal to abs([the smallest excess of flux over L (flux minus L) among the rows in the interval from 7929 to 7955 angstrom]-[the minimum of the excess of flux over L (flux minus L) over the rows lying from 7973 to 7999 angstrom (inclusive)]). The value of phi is 1.8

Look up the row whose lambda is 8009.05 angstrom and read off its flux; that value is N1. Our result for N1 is 16.14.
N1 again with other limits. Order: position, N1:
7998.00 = 14.6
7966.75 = 14.94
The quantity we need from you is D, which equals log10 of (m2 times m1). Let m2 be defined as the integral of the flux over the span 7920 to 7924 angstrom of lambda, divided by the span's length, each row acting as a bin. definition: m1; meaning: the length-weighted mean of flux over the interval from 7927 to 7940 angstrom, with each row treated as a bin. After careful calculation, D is 2.36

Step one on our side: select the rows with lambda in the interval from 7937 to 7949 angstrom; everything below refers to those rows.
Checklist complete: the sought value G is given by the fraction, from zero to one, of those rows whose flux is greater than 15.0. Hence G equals 1.00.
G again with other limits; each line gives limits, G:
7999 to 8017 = 0.80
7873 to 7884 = 0.17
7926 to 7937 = 0.67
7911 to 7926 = 0.25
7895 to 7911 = 0.67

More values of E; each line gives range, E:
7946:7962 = 3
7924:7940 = 3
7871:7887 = 1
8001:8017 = 4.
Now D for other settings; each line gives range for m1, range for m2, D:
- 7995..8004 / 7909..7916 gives 2.38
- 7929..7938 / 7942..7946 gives 2.44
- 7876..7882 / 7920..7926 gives 2.26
